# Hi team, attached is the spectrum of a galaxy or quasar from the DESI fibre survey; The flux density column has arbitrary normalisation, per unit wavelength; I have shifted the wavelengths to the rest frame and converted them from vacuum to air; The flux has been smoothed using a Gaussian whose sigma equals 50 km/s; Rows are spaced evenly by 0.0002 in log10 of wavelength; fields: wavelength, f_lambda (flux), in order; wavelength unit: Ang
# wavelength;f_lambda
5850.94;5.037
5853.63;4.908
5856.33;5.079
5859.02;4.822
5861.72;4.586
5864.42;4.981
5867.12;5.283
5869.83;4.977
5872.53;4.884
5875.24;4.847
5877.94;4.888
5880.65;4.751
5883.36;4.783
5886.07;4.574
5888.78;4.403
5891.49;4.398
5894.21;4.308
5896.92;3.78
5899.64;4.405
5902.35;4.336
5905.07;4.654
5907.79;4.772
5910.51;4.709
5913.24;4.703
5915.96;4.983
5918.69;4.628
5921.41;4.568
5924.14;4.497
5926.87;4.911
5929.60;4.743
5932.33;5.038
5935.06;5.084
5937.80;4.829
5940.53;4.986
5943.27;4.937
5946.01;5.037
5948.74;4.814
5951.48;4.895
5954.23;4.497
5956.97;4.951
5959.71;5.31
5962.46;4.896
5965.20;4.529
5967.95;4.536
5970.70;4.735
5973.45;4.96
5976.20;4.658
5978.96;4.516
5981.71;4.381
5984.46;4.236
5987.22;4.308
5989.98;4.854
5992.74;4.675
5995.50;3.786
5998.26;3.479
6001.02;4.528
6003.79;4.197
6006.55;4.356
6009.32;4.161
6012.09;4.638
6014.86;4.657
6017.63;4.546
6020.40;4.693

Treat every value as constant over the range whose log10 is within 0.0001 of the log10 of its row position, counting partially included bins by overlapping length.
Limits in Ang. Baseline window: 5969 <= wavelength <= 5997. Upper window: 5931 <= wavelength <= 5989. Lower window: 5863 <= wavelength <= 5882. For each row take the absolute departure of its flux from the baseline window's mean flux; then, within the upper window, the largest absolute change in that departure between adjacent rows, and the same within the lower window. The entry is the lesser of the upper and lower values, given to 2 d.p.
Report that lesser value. 0.31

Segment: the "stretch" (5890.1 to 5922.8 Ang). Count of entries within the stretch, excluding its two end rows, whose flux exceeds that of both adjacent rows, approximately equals 3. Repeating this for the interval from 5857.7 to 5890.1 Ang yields 3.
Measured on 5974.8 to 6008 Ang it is 2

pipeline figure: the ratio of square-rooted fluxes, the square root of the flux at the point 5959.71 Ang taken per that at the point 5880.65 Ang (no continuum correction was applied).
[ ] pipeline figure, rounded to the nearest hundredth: 1.06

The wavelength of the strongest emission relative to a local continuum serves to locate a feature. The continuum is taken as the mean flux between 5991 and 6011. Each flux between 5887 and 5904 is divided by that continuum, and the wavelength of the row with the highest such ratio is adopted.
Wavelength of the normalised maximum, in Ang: 5899.64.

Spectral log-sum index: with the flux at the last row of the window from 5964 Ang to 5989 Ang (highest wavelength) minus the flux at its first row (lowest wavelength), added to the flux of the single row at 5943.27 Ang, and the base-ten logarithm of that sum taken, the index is 0.674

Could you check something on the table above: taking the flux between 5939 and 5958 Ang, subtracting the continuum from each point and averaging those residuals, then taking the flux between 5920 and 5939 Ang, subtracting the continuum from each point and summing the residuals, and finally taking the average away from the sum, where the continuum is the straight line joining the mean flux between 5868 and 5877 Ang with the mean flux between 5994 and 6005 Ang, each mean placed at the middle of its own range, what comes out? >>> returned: 2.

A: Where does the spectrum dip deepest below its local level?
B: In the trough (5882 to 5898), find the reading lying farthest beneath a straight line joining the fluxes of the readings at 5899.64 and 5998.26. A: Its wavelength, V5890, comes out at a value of 5896.92 Ang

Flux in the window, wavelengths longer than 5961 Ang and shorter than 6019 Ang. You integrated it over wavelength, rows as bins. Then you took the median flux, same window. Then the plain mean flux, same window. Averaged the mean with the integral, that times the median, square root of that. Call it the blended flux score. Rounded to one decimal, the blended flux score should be 24.4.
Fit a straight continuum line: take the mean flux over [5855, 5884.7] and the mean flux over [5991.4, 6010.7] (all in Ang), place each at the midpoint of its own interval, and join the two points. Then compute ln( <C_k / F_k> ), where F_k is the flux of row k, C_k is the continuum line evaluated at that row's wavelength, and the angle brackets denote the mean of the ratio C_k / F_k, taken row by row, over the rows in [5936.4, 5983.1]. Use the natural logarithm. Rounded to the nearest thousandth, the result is -0.084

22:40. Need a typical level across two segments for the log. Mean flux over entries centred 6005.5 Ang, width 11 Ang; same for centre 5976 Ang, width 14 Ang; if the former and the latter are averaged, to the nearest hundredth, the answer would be 4.48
